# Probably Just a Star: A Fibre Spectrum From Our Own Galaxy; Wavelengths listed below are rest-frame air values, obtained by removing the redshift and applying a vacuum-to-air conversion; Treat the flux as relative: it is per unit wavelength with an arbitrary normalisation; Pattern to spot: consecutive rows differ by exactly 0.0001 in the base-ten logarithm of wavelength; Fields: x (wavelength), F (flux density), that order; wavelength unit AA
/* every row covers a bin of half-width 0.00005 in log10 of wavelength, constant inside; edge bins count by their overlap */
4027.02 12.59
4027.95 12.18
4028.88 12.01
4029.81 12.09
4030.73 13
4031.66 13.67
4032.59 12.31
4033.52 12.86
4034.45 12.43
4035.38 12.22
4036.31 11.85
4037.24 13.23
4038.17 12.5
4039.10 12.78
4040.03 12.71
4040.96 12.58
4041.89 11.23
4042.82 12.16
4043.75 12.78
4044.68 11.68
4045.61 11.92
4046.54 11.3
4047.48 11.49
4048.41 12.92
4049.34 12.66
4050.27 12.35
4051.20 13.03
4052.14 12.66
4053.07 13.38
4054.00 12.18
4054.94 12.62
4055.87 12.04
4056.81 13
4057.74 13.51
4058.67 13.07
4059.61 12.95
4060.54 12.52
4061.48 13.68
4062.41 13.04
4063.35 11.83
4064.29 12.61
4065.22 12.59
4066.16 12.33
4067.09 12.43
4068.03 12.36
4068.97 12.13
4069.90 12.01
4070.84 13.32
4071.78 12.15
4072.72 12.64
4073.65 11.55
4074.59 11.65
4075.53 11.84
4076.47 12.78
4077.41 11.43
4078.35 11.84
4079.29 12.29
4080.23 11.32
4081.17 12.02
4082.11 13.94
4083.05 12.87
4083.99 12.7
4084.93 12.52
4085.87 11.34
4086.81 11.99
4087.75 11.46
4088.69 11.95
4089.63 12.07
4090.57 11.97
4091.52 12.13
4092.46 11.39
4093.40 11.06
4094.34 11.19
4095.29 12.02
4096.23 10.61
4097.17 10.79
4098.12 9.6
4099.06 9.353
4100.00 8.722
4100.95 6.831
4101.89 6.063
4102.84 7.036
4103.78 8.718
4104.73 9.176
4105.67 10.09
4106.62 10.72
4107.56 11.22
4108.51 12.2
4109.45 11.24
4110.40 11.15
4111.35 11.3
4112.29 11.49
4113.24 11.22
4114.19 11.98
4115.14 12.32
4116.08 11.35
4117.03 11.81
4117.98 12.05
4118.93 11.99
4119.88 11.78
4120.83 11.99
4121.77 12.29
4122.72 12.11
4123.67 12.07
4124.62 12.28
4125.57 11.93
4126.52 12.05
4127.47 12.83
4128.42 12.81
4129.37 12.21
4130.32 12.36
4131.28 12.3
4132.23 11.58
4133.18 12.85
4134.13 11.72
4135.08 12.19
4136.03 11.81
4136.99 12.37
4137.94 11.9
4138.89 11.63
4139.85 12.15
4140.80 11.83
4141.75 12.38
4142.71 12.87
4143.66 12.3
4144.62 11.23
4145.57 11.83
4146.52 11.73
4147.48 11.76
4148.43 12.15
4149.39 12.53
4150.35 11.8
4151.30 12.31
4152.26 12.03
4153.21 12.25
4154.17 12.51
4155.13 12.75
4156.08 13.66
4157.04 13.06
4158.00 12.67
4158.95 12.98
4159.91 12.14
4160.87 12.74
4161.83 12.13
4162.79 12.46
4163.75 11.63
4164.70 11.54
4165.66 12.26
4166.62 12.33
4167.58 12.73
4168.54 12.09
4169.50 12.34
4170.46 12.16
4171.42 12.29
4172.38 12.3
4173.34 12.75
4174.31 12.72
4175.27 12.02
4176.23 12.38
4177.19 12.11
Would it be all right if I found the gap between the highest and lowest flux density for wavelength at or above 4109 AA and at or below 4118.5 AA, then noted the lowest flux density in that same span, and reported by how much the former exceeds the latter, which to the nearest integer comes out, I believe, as -10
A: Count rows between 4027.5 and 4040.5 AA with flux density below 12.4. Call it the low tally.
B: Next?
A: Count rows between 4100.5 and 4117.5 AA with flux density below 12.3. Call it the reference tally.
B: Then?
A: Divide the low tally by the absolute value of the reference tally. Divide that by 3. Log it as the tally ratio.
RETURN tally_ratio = 0.12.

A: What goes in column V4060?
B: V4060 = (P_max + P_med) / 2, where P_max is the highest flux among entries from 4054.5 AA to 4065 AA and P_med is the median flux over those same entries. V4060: 13.3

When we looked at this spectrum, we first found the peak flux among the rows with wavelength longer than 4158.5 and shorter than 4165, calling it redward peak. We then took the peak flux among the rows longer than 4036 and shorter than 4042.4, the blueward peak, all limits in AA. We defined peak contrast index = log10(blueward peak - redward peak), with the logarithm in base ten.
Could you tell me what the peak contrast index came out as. -0.6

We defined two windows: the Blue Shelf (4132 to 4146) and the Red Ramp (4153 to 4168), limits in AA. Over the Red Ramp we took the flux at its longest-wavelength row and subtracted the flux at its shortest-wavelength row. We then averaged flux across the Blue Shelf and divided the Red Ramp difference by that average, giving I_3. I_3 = 0.04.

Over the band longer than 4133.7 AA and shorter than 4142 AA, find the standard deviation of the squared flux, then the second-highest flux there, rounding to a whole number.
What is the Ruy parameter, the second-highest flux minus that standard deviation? 6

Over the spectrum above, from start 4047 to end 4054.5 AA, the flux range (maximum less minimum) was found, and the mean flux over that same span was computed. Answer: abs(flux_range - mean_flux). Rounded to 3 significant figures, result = 10.7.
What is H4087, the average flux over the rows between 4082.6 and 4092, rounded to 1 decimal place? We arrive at 12.1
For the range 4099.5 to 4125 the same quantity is 10.8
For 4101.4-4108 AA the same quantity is 9.0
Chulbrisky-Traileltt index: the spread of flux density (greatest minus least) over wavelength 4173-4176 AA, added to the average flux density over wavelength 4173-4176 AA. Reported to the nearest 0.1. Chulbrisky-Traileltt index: 13.2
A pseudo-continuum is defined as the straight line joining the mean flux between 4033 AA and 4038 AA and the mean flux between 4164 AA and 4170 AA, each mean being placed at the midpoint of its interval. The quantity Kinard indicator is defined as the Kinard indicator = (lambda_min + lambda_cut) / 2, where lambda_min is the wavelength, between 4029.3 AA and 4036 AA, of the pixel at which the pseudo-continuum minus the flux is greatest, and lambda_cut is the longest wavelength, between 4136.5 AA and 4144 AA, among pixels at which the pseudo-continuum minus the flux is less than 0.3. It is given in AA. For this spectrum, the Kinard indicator 4086.7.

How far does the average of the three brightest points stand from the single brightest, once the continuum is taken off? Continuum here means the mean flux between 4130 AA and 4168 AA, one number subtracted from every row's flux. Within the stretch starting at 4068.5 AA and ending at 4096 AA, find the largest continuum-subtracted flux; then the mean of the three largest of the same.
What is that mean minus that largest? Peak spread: -0.6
